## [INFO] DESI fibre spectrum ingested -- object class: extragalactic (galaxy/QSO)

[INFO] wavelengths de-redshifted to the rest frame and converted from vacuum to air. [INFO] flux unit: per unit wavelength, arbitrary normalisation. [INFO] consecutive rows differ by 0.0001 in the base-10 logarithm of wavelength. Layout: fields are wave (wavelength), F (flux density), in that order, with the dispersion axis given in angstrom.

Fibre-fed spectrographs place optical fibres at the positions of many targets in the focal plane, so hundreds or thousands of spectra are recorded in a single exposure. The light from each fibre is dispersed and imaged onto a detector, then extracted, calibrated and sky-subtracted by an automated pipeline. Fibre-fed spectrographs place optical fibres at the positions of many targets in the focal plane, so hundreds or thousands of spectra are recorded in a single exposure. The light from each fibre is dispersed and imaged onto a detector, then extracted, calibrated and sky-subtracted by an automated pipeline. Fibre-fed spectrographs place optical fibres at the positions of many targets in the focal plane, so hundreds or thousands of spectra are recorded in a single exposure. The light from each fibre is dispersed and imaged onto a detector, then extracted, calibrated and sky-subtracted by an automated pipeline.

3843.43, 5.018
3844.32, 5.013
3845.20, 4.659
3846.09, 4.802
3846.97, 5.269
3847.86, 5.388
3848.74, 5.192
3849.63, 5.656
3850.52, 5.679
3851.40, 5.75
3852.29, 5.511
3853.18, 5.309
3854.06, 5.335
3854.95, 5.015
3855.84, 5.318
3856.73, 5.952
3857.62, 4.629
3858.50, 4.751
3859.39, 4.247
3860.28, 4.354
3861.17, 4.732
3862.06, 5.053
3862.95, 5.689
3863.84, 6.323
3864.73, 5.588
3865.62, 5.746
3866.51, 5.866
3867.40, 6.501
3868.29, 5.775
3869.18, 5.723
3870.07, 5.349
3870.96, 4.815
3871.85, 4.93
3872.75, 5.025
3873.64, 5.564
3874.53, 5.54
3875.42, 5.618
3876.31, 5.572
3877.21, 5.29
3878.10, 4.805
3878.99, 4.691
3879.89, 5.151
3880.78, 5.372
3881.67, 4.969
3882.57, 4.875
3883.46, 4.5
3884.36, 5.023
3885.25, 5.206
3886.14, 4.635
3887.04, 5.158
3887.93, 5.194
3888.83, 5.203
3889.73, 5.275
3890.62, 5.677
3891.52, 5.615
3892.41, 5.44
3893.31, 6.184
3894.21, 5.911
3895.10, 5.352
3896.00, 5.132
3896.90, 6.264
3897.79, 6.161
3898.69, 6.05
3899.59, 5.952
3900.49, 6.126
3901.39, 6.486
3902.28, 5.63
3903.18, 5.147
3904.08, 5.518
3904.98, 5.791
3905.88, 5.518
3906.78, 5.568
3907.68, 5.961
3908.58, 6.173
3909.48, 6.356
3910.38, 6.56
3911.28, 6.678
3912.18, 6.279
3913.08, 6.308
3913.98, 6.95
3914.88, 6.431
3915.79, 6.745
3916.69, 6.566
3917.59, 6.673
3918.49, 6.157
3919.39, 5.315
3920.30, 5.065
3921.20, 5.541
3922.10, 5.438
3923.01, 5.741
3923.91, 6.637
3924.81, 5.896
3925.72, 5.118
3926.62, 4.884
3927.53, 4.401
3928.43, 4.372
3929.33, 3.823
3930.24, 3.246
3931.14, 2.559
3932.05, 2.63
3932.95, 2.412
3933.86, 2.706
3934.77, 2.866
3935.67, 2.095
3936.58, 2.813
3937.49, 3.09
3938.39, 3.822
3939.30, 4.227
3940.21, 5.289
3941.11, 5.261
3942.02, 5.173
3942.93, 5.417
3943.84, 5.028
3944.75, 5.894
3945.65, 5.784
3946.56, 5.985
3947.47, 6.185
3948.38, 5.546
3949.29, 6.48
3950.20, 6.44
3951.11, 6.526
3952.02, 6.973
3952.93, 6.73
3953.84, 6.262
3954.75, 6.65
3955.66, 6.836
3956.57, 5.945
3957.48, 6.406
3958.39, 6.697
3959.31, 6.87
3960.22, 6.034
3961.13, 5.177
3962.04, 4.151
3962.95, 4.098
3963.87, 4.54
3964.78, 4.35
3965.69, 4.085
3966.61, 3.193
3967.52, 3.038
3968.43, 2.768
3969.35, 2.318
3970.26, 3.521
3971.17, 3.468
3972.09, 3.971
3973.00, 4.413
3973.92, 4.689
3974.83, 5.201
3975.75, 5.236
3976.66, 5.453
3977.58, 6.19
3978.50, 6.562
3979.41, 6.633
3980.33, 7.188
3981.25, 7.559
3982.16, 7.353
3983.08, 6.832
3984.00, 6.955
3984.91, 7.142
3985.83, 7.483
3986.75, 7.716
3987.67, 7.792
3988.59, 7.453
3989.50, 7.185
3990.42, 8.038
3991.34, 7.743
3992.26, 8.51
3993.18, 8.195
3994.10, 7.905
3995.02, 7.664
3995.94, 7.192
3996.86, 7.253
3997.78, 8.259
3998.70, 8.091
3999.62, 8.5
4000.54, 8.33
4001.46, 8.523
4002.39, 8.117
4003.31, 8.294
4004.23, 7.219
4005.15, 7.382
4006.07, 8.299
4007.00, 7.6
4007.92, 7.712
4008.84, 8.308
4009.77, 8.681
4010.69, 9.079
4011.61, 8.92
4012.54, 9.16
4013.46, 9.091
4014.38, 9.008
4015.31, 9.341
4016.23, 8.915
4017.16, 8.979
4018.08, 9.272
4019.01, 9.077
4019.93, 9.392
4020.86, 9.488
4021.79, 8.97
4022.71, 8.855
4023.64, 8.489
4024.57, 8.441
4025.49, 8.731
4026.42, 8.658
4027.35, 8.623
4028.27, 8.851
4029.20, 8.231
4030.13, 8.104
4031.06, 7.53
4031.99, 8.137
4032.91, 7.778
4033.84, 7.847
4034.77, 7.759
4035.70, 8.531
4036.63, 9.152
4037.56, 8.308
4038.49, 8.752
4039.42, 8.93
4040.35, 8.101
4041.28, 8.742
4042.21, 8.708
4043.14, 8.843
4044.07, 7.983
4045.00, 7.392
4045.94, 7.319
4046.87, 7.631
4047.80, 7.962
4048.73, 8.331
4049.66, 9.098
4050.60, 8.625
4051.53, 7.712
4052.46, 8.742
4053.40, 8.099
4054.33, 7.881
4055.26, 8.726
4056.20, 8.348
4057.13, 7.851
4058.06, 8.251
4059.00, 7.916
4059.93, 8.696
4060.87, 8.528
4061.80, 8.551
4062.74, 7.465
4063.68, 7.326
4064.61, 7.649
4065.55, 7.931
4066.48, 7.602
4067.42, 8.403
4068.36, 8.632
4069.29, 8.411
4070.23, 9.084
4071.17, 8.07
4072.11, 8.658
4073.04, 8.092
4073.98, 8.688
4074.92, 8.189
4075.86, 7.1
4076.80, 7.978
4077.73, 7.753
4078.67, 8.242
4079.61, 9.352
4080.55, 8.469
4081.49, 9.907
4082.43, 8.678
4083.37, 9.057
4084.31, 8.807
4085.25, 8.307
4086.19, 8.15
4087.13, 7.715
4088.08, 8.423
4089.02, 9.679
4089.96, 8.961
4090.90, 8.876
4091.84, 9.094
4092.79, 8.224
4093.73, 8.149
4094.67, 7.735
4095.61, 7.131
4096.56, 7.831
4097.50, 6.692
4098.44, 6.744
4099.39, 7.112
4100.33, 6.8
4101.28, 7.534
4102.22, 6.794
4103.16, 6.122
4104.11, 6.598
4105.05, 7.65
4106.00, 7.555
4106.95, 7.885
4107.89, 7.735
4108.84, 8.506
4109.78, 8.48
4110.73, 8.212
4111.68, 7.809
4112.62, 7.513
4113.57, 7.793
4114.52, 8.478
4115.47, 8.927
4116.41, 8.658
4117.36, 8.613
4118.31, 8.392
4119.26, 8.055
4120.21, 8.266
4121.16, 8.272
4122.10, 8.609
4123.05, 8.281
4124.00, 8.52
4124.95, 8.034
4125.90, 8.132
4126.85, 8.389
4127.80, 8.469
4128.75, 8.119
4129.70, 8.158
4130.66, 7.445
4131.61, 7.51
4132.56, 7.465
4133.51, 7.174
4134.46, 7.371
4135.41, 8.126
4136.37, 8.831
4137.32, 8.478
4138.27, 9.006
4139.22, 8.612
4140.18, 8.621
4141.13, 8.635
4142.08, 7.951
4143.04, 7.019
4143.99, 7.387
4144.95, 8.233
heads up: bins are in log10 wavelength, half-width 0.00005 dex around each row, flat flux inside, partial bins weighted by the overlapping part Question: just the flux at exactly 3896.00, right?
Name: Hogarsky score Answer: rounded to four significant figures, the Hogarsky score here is 5.132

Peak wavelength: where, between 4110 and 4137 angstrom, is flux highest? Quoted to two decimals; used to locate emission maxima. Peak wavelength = 4115.47 angstrom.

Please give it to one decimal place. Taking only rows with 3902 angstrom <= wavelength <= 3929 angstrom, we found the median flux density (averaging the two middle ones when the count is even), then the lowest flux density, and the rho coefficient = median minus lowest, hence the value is 1.5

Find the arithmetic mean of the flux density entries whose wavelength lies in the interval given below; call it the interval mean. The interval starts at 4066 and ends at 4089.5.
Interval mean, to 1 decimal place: 8.5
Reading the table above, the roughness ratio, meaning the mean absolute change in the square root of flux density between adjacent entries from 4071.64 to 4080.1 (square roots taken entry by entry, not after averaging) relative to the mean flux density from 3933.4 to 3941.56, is 0.033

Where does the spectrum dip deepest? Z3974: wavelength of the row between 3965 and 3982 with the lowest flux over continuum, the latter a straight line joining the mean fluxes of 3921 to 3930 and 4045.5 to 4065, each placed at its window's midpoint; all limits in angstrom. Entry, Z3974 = 3969.35 angstrom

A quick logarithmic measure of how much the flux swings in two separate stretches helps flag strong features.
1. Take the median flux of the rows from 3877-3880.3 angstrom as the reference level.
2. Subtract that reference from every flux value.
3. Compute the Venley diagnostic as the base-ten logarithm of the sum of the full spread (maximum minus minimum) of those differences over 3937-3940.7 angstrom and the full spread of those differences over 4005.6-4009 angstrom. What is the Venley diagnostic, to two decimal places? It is 0.46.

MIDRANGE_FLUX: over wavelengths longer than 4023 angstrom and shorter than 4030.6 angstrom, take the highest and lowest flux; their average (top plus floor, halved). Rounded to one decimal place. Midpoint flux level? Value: 8.5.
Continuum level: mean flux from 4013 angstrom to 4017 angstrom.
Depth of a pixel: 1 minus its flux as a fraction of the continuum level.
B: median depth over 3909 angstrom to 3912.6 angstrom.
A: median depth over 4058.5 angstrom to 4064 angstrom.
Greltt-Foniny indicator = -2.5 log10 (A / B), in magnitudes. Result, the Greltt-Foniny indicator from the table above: 1.2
